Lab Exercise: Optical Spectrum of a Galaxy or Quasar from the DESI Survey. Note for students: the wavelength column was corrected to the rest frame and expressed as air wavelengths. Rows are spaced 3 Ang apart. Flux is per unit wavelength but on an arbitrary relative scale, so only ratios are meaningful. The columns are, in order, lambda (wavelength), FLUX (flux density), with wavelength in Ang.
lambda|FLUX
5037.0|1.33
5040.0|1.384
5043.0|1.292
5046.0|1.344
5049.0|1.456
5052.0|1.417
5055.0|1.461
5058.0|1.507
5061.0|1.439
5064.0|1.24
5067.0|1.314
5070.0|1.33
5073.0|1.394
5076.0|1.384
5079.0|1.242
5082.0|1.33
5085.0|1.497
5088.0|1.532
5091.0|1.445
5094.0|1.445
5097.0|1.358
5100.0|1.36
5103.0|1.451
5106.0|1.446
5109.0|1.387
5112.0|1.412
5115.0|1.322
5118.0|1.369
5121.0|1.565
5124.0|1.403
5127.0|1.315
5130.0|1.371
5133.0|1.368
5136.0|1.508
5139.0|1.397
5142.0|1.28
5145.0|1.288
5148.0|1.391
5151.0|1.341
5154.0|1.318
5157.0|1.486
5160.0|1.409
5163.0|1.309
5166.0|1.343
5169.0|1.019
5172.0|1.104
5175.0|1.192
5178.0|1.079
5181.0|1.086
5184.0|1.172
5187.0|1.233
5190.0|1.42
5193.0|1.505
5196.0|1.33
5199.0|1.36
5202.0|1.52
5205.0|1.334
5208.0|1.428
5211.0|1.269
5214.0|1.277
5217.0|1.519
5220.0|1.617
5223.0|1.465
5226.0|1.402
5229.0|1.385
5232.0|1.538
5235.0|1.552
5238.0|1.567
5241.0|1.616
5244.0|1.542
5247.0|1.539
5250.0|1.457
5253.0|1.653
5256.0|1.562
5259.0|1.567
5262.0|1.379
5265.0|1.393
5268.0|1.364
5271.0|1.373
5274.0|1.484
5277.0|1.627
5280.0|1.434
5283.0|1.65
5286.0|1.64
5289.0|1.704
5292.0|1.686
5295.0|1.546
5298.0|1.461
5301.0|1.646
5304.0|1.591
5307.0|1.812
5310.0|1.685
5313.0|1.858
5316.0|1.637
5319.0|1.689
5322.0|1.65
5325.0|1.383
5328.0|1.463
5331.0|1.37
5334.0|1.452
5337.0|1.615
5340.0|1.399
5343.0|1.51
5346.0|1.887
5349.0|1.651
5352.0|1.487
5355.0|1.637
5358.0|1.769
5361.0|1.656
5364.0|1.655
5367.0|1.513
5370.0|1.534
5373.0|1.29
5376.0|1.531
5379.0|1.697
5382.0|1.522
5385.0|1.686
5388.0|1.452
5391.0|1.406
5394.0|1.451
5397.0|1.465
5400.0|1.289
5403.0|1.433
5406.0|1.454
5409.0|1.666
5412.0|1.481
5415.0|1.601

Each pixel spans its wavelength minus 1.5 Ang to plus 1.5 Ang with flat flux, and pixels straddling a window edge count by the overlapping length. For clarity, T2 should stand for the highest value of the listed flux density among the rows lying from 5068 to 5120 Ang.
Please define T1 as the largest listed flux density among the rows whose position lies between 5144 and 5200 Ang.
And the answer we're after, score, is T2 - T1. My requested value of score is 0.0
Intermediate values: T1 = 1.505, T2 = 1.532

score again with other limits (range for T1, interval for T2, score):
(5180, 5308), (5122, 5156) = -0.3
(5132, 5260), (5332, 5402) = 0.2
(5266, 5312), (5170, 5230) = -0.2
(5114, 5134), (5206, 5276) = 0.1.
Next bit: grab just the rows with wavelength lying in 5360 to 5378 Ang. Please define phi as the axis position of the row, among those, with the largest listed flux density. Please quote 5361.0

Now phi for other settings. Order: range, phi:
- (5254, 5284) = 5283.0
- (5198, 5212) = 5202.0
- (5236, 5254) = 5253.0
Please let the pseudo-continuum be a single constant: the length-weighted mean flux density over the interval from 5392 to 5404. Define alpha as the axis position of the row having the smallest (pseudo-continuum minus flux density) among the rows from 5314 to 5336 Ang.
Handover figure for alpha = 5319.0 Ang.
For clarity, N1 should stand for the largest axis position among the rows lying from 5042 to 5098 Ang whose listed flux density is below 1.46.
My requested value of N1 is 5097.0 Ang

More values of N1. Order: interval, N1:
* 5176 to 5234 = 5229.0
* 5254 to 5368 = 5340.0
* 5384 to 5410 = 5406.0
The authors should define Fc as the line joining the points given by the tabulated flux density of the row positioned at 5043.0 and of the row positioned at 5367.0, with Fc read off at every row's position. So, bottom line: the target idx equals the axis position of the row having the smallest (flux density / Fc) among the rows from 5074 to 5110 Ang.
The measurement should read 5079.0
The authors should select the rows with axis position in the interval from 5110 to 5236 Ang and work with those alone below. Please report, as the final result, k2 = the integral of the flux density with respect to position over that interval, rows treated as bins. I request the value 171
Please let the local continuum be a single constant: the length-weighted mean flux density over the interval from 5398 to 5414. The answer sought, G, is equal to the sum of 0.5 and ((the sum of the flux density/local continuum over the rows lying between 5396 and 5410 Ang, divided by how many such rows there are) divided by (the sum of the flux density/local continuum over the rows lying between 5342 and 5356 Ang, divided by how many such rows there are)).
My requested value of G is 1.39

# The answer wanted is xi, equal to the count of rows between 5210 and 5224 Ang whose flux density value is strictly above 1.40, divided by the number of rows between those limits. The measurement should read 0.6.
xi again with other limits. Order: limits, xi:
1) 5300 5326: 0.9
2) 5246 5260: 1.0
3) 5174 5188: 0.0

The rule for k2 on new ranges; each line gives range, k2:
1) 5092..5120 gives 39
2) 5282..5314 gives 53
